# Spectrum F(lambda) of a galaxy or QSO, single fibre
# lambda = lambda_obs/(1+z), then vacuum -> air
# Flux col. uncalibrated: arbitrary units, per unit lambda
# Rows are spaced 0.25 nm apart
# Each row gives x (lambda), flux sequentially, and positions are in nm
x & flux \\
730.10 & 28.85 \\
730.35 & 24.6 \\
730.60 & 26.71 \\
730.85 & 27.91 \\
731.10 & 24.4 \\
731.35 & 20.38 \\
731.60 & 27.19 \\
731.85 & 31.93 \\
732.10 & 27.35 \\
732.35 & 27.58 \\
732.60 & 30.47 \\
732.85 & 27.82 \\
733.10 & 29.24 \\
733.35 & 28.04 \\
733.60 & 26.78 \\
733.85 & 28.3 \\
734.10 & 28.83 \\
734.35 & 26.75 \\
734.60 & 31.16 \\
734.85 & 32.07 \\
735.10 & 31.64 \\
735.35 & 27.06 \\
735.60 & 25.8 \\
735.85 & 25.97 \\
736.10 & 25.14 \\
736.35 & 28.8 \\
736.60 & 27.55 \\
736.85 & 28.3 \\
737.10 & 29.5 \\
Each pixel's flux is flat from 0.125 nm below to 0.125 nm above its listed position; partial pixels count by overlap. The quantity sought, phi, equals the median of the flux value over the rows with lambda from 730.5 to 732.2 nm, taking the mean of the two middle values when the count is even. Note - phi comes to 27.2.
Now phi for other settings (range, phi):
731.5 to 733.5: 27.9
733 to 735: 28.6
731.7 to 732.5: 27.6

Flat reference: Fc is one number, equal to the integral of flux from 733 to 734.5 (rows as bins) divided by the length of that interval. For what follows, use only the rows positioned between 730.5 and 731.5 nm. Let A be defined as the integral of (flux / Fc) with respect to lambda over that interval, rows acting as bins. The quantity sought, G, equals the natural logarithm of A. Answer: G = -0.12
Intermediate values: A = 0.887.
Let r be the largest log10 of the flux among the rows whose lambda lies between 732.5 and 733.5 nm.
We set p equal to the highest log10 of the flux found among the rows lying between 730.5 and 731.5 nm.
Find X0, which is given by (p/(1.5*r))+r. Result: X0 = 2.13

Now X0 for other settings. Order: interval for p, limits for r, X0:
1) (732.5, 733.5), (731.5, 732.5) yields 2.16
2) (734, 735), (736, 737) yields 2.15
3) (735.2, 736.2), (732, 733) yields 2.13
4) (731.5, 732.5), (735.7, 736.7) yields 2.15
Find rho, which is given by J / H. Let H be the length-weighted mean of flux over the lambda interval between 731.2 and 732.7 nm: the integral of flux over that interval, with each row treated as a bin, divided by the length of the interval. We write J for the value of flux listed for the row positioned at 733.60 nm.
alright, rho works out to 0.98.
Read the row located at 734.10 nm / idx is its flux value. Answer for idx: 28.83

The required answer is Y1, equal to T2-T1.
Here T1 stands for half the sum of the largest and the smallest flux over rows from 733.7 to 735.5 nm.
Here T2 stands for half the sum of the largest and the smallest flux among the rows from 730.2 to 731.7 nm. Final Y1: -5.3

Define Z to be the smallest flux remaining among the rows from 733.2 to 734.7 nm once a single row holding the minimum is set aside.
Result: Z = 26.78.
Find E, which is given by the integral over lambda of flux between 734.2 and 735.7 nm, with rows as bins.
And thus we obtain 43.7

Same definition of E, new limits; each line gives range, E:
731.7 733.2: 43.5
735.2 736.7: 40.2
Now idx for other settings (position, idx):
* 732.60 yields 30.47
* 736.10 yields 25.14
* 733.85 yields 28.3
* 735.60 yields 25.8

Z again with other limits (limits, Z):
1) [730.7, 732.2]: 24.4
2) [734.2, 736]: 25.97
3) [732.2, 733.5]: 27.82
